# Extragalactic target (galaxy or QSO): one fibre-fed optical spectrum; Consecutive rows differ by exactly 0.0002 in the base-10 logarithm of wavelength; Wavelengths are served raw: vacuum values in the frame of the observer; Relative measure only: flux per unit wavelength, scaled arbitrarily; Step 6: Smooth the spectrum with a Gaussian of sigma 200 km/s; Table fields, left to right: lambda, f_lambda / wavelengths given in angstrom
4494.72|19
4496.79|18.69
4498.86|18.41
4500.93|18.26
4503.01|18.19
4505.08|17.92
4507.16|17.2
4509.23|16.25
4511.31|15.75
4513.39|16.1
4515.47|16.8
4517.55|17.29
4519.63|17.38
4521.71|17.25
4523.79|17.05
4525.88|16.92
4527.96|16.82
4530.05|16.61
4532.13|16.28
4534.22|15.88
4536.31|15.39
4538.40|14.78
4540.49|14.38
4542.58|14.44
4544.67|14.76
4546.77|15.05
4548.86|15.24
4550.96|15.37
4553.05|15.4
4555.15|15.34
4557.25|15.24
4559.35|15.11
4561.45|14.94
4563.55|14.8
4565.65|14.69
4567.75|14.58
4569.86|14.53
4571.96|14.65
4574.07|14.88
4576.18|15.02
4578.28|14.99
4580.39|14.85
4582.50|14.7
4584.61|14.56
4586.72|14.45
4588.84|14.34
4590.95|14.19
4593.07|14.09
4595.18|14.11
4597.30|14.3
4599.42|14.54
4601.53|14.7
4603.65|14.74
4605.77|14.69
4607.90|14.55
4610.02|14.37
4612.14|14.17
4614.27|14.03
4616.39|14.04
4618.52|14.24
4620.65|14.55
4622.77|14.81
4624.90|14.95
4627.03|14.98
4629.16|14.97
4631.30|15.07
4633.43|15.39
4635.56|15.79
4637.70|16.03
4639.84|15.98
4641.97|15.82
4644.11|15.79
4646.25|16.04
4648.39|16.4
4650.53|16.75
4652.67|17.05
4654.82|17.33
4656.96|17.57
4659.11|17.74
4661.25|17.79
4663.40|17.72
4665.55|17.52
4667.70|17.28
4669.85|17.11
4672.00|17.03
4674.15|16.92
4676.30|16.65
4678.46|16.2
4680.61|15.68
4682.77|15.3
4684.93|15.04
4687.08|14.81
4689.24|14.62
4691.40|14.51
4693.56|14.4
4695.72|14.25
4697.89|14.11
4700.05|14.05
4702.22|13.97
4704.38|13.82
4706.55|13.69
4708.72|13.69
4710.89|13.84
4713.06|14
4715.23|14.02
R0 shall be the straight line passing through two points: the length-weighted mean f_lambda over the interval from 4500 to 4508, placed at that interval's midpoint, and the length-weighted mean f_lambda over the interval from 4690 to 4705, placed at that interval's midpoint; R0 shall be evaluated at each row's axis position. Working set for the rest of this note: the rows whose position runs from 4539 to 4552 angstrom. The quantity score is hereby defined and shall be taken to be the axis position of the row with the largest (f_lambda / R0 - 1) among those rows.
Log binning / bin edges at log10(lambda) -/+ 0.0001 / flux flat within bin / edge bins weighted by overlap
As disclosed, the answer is 4550.96 angstrom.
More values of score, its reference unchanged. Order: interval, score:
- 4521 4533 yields 4521.71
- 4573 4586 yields 4578.28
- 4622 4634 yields 4633.43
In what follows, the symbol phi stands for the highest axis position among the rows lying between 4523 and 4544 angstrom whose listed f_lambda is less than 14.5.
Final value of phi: 4542.58 angstrom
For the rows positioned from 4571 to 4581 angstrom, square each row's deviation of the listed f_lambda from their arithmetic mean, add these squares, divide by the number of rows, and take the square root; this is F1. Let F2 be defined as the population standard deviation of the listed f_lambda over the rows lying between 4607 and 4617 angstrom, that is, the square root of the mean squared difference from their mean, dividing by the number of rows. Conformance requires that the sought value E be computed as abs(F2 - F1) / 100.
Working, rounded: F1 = 0.13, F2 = 0.201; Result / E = 0.0007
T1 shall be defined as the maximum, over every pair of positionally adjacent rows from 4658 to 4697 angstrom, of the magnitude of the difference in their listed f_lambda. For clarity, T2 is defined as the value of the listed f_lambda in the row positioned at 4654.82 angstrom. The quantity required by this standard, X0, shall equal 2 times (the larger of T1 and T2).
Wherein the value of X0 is 34.7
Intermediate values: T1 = 0.52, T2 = 17.33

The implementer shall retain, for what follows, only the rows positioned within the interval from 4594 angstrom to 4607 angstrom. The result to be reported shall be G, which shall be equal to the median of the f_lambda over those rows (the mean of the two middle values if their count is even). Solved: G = 14.6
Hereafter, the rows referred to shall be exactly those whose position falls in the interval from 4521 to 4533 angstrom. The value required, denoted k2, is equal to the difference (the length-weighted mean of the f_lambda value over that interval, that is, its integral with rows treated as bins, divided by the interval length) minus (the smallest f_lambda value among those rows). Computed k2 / 0.54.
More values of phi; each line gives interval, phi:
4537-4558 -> 4542.58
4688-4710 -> 4708.72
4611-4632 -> 4618.52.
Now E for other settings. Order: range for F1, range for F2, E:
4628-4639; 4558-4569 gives 0.0022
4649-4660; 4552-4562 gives 0.0019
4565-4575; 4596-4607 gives 0.0004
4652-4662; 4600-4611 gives 0.0014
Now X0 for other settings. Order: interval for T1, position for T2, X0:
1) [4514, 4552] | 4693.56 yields 28.8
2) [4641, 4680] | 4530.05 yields 33.2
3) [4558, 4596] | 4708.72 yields 27.4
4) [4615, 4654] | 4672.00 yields 34.1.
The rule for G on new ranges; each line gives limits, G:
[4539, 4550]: 14.8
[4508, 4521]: 16.5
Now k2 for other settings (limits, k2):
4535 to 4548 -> 0.45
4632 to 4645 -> 0.40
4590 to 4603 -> 0.25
